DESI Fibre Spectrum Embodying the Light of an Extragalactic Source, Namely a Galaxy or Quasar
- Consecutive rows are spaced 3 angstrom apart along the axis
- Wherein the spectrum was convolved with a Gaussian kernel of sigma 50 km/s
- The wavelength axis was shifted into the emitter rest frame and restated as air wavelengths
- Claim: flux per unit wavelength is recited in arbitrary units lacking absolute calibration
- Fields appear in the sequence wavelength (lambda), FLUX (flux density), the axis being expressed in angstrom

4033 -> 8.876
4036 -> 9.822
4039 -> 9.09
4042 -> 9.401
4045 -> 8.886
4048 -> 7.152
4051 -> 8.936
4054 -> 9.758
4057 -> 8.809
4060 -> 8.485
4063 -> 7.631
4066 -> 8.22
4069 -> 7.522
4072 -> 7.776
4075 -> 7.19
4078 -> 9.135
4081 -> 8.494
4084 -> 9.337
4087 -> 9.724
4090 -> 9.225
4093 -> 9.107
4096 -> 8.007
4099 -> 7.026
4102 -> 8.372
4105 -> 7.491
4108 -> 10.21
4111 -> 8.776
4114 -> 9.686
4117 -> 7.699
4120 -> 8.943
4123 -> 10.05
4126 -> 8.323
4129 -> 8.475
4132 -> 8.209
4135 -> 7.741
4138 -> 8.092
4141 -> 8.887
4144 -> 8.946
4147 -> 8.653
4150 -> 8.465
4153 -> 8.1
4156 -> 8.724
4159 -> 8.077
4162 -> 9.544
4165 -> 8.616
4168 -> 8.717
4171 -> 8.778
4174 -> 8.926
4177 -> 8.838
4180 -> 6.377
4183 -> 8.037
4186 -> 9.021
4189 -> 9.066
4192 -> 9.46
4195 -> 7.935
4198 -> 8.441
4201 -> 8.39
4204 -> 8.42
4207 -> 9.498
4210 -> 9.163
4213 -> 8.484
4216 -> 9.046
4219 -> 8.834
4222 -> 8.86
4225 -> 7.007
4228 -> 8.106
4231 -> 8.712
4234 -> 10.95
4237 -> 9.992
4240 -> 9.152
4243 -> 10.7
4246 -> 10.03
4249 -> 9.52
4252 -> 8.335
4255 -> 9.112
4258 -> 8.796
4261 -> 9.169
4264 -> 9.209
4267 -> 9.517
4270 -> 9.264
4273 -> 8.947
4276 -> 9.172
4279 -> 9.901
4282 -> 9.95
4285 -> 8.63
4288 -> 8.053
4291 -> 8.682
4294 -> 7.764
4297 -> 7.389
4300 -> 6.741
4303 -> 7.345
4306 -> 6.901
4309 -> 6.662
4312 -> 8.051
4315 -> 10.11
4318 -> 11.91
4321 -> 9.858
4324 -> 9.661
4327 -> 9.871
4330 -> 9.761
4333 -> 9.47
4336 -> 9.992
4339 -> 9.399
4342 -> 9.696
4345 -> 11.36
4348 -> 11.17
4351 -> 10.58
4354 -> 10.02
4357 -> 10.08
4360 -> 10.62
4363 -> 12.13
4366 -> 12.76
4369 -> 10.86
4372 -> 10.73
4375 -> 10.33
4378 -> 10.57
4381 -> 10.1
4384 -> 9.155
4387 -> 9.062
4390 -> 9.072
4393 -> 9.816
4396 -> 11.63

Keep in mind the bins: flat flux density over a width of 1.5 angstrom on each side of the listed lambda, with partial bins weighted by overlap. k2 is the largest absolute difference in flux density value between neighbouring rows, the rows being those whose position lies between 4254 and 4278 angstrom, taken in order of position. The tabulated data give 0.37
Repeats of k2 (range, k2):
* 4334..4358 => 1.66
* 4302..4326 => 2.06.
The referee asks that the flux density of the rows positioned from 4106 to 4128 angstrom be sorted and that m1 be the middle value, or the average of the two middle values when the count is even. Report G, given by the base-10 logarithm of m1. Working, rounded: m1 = 8.9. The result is 0.95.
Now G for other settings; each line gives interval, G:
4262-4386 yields 0.99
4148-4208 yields 0.94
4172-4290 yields 0.96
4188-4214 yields 0.93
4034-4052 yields 0.95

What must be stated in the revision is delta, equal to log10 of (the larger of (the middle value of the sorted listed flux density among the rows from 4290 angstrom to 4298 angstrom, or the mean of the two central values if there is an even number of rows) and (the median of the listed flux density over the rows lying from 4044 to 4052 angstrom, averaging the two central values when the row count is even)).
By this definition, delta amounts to 0.95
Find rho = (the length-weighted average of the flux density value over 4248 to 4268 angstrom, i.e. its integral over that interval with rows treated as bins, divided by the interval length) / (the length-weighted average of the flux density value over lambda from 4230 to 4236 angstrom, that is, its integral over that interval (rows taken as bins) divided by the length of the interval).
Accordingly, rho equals 0.91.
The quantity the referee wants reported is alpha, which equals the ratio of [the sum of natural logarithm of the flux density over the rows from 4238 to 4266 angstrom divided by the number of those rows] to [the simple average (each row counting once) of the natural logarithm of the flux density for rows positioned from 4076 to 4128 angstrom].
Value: 1.03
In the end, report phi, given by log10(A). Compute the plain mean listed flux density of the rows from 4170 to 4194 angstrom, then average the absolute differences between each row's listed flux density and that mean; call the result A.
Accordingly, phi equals -0.17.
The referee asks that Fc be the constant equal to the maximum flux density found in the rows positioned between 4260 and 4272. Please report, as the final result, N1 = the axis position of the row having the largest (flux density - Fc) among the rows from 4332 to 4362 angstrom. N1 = 4345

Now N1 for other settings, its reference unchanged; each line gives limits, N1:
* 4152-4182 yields 4162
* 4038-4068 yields 4054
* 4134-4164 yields 4162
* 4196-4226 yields 4207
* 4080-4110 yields 4108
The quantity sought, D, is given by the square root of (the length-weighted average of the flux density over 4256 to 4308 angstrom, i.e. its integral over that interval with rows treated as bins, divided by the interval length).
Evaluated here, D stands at 2.92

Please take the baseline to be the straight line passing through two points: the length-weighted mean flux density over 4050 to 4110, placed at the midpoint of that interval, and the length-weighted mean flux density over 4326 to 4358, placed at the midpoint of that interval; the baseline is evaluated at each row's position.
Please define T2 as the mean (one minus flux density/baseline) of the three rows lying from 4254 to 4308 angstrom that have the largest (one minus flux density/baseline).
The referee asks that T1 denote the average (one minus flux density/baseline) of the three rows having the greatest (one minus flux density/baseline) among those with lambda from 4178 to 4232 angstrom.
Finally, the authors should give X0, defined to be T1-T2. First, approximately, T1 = 0.23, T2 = 0.29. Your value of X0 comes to -0.06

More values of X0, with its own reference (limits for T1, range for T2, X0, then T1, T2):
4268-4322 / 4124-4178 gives 0.21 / 0.32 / 0.11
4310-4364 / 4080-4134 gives -0.04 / 0.11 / 0.15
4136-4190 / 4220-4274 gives 0.00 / 0.18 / 0.18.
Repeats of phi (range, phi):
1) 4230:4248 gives -0.18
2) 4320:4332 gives -1.11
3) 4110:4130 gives -0.22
